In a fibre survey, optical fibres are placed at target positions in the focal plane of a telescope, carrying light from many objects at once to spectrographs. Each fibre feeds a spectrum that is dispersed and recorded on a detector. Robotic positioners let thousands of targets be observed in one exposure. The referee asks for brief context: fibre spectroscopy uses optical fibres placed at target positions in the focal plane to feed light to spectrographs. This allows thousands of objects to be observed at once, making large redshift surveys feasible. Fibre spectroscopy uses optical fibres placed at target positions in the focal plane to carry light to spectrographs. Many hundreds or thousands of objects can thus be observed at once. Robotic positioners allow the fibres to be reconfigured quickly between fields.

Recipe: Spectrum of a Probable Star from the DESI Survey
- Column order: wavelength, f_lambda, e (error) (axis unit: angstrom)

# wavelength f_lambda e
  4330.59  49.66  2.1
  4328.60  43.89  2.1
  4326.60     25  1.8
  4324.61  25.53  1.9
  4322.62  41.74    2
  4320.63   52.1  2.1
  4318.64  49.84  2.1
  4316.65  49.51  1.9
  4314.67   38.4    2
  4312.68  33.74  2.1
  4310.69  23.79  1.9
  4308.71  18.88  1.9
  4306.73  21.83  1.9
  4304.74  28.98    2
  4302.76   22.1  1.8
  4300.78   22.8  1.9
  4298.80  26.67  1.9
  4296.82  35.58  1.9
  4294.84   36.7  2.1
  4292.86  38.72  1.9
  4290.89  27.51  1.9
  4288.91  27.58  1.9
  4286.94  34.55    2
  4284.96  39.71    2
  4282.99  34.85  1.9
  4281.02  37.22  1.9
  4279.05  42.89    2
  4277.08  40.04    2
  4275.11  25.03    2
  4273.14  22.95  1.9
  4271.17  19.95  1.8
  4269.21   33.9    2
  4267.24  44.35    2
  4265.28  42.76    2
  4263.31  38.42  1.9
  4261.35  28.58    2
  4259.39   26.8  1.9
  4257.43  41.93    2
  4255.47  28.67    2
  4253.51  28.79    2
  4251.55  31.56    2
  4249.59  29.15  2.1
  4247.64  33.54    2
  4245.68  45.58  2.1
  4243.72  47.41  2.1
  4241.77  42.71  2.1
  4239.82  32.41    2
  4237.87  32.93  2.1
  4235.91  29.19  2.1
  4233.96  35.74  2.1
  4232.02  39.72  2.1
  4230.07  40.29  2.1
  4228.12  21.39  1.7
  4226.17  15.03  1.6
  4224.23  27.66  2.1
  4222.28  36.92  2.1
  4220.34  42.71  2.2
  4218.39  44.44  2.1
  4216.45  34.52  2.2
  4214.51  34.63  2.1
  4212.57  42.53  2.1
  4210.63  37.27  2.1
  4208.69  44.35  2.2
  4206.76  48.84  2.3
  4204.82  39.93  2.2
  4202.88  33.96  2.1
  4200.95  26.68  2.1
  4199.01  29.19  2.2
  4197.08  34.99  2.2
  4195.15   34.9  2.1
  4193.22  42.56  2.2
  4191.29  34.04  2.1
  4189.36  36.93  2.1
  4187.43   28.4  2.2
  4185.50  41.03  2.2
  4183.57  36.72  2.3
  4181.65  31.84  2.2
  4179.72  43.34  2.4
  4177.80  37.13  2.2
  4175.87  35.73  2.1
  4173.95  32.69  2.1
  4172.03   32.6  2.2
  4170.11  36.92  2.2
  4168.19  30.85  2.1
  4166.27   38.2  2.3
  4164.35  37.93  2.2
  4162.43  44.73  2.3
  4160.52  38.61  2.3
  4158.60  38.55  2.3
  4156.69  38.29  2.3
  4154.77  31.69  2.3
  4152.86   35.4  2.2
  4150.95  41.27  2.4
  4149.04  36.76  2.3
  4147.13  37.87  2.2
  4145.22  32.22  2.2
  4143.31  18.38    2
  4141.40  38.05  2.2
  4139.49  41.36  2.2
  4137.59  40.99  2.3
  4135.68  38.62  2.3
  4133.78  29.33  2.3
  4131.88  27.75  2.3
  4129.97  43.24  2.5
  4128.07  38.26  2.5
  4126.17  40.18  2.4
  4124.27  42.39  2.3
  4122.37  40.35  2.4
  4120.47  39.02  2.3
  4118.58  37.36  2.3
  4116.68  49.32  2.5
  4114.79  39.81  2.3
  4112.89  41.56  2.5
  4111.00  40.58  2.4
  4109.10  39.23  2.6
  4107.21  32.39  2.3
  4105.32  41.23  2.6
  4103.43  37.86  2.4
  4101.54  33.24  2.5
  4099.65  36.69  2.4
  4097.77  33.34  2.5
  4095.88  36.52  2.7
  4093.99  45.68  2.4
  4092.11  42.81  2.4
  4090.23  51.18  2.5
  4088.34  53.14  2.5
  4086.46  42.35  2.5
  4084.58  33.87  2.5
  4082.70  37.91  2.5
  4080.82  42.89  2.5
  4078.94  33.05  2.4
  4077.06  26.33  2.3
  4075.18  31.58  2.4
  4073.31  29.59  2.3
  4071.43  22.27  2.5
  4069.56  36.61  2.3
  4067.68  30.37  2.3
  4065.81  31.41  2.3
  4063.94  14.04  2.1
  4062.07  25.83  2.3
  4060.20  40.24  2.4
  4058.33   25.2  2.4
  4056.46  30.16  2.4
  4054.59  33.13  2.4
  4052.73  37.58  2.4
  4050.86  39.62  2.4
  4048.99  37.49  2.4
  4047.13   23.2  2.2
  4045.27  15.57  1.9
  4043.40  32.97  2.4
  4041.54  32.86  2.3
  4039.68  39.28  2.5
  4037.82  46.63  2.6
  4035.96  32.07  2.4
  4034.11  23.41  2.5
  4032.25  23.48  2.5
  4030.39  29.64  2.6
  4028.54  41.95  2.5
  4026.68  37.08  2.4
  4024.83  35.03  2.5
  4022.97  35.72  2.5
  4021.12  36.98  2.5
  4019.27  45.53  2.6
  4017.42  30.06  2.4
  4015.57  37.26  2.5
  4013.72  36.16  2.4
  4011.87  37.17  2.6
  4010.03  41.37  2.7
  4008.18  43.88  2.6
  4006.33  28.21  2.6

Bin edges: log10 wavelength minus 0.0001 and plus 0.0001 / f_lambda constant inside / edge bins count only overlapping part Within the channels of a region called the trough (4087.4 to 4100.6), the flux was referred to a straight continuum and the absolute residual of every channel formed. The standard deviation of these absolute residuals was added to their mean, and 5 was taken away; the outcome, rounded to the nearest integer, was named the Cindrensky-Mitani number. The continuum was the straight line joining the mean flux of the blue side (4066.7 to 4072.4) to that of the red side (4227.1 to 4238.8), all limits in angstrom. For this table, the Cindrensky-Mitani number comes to 15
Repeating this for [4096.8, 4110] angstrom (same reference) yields 4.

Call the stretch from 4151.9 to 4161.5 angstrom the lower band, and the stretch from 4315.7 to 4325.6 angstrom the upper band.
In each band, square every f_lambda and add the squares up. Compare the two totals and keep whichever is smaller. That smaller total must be 6700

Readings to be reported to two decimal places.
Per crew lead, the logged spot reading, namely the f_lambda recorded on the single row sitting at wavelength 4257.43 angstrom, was 41.93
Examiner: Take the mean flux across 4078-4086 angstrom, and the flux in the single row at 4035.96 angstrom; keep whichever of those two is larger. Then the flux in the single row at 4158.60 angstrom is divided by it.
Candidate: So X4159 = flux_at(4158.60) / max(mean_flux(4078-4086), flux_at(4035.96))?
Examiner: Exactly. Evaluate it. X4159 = 1.0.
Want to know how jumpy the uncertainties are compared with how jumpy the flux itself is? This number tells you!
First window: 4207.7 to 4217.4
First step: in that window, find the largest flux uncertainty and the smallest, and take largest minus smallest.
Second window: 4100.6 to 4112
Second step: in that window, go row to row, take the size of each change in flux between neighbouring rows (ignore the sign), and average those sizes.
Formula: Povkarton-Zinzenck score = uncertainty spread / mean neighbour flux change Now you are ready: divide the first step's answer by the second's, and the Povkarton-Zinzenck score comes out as 0.020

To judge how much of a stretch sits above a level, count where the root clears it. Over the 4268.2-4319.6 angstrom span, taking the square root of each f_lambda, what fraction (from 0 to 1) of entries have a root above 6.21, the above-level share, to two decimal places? 0.23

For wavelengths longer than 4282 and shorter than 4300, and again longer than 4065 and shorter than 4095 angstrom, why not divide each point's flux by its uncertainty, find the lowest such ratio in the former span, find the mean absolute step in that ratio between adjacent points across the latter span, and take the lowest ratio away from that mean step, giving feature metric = -12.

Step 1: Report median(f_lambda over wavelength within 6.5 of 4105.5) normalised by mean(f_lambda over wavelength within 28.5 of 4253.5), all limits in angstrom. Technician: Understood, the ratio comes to 1.12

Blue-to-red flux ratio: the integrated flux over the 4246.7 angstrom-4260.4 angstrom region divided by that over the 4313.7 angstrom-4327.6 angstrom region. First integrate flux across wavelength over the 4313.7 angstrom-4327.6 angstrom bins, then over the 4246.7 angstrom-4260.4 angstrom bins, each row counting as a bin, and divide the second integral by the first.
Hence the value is 0.77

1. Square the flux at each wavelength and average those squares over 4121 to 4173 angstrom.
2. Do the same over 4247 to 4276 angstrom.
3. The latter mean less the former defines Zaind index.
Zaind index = -318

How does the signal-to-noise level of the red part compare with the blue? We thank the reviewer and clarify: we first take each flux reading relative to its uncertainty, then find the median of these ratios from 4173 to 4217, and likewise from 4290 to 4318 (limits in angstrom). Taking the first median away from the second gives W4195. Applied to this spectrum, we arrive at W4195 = -2.1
